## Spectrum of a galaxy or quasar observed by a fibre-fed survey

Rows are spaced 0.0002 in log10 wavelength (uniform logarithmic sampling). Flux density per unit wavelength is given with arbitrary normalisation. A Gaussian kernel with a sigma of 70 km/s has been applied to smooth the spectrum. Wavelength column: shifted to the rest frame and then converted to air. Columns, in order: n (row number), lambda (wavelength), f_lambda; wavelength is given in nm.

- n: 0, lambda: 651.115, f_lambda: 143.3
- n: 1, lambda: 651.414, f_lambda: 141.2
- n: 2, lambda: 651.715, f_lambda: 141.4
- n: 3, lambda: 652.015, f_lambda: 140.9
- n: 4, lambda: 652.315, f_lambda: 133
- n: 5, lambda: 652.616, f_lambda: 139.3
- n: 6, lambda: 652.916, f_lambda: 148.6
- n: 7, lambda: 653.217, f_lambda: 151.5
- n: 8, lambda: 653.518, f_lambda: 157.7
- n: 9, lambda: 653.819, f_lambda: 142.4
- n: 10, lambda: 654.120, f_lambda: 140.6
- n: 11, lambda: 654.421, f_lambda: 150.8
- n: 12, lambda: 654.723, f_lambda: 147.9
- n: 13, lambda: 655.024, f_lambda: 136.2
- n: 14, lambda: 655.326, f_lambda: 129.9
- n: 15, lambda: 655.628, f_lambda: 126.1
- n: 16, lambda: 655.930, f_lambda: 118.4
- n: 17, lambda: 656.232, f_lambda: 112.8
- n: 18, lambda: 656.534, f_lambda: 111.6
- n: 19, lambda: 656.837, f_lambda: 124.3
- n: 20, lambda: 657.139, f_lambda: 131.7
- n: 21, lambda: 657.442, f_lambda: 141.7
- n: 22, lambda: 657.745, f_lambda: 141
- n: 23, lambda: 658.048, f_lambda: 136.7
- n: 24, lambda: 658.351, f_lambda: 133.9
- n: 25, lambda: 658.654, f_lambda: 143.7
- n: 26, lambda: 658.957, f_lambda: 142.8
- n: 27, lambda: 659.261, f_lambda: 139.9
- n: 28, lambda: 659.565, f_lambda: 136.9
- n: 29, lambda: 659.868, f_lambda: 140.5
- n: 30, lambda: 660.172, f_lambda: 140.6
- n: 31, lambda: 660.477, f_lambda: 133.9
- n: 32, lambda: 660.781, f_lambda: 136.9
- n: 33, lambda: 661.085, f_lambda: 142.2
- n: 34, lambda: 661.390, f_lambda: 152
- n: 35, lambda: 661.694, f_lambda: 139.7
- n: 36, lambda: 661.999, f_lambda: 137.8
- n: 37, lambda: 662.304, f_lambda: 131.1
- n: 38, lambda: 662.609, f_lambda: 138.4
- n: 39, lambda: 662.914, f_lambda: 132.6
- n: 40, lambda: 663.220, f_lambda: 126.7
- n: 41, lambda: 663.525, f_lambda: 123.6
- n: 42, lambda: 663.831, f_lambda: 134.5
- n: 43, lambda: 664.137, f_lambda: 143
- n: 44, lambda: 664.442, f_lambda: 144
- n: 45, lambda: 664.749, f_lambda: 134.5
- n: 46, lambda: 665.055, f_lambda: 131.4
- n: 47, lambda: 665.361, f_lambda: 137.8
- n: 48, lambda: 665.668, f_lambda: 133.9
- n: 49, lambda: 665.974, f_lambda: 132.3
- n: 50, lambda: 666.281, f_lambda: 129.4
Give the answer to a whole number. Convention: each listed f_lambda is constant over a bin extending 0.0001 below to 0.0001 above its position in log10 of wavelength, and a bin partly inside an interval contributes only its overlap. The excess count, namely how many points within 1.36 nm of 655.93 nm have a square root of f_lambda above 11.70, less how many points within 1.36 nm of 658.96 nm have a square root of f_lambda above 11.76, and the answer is -5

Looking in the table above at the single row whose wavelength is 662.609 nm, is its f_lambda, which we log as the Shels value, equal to 138.4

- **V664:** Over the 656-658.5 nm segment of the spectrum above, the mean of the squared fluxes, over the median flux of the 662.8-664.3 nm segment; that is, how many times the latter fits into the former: 127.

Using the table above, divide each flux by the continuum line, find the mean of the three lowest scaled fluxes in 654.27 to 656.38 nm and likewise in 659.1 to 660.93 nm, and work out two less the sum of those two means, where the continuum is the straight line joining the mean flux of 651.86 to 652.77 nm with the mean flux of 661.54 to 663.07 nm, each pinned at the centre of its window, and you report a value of 0.13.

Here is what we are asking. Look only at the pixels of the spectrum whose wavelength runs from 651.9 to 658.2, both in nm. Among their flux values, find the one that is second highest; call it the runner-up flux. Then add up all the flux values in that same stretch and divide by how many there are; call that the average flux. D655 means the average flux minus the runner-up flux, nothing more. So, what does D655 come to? -15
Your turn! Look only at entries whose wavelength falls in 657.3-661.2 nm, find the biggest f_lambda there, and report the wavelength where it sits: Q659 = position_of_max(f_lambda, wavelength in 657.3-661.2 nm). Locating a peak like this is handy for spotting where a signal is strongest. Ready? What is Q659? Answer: 658.654 nm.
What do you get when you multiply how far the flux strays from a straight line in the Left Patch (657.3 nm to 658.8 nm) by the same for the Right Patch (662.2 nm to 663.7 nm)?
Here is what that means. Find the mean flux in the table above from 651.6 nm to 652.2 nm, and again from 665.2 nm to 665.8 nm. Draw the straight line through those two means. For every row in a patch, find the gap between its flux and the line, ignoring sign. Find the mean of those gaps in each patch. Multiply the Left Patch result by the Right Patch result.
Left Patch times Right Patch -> 23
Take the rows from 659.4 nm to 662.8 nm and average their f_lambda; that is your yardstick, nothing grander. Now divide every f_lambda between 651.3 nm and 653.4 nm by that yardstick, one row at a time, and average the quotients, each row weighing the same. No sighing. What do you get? 1.02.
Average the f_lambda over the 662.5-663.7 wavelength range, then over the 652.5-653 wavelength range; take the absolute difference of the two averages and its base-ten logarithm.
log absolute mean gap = 1.1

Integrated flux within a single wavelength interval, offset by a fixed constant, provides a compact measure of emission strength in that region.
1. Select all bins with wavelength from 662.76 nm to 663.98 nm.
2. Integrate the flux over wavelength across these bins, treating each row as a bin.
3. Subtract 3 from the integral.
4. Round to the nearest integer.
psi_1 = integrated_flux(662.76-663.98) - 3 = 155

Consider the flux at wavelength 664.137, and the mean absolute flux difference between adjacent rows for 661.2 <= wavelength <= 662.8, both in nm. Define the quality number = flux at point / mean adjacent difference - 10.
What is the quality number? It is 10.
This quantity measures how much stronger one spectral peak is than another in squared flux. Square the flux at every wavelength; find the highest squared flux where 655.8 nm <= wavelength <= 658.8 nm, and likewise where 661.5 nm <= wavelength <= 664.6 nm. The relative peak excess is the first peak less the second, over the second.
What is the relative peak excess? 0.00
